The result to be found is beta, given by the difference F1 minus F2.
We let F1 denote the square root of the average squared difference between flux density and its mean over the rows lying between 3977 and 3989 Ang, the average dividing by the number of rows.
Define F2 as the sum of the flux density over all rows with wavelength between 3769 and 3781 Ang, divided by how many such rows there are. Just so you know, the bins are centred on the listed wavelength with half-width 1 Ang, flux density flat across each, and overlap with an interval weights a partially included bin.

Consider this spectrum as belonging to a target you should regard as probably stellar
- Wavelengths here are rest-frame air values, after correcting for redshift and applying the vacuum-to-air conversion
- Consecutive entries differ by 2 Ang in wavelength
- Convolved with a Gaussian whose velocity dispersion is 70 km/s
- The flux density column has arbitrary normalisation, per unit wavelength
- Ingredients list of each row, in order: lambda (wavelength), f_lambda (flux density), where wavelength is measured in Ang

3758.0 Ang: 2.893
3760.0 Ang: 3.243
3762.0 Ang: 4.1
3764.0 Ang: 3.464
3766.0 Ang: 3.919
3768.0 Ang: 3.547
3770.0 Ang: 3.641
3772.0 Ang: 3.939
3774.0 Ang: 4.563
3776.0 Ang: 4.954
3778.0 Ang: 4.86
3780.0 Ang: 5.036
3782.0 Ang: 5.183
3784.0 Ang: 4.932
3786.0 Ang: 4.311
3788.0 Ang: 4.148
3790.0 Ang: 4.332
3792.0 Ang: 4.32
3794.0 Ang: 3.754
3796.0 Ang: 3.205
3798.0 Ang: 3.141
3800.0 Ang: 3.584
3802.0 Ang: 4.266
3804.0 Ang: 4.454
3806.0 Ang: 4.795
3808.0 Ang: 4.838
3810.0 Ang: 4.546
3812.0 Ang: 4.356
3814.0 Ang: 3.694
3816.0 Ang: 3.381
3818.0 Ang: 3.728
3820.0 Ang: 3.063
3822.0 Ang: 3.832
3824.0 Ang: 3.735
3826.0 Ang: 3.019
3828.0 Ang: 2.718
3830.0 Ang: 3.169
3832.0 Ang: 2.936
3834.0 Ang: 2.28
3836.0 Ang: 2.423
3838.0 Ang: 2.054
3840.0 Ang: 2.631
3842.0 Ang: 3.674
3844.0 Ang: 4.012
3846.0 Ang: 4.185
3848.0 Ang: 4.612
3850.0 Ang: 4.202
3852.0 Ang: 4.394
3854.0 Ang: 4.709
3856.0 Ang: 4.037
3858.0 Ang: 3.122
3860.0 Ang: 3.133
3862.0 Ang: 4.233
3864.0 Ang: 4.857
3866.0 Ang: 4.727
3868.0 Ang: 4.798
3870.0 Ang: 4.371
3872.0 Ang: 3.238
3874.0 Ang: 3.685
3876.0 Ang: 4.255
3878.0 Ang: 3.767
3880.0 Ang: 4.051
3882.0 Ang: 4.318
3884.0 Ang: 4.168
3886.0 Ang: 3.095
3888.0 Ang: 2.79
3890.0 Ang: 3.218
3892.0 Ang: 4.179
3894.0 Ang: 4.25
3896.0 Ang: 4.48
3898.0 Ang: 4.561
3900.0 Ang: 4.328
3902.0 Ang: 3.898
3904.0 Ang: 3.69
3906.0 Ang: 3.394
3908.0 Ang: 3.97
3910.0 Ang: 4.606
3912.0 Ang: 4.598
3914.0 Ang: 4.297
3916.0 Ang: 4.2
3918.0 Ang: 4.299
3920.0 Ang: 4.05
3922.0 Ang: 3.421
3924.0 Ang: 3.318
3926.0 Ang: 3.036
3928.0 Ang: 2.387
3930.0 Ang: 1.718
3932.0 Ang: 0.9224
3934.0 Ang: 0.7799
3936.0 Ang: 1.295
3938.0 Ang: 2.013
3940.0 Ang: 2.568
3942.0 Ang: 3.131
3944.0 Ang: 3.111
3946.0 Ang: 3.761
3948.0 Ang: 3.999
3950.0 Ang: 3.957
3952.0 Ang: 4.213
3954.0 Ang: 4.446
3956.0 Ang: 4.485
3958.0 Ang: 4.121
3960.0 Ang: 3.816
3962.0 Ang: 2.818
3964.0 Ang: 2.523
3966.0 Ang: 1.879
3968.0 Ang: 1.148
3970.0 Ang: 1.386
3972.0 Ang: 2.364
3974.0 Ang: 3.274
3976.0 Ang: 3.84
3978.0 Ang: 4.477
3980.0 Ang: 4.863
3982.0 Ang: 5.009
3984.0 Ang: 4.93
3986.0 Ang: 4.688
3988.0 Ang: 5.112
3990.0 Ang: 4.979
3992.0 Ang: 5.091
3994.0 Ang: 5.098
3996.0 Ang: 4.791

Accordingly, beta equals -4.3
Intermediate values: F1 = 0.21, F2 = 4.50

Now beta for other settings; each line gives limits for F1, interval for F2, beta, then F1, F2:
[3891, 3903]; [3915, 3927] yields -3.5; 0.22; 3.72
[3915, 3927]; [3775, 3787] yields -4.4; 0.48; 4.88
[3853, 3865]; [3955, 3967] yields -2.6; 0.68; 3.27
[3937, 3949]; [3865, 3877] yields -3.5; 0.67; 4.18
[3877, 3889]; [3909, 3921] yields -3.8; 0.57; 4.34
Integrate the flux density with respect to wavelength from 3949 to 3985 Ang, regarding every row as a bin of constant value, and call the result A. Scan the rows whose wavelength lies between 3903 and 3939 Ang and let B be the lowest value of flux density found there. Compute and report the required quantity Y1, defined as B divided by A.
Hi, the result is 0.006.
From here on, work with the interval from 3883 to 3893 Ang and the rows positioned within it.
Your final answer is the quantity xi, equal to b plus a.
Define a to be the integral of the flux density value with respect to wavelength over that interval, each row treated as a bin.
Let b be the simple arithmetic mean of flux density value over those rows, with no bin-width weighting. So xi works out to 38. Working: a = 35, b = 3.5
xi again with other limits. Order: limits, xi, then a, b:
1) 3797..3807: 45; 40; 4.0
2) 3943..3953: 42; 38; 3.8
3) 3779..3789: 52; 47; 4.7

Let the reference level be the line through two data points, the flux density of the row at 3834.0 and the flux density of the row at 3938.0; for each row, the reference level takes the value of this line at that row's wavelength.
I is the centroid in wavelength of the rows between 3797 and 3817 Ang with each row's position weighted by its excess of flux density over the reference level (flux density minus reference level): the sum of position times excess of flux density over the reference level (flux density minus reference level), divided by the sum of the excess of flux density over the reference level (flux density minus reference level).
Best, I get 3807.3 Ang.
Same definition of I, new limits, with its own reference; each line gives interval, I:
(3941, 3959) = 3951.1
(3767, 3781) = 3775.2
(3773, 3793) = 3782.5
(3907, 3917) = 3912.0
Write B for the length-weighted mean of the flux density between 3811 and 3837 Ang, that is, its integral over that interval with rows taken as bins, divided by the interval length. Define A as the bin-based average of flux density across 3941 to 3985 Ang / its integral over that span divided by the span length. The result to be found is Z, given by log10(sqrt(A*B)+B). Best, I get 0.822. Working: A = 3.5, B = 3.3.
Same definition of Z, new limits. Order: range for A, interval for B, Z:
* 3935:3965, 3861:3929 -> 0.881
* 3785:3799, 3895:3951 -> 0.842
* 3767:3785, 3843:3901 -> 0.921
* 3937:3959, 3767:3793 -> 0.927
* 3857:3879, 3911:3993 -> 0.853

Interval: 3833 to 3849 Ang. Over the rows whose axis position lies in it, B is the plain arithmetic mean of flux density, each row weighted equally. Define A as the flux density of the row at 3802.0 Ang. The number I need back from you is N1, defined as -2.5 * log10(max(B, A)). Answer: -1.58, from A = 4.266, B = 3.23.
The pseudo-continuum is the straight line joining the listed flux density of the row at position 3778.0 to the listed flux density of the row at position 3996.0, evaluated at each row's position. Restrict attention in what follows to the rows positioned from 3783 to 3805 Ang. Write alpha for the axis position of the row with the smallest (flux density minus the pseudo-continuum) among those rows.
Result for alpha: 3798.0 Ang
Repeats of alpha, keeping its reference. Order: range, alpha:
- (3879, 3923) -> 3888.0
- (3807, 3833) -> 3828.0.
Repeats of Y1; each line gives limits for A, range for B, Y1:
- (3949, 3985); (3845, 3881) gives 0.025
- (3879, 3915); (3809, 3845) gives 0.014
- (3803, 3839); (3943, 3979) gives 0.009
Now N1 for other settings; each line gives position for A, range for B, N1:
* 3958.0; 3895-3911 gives -1.54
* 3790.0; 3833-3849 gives -1.59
